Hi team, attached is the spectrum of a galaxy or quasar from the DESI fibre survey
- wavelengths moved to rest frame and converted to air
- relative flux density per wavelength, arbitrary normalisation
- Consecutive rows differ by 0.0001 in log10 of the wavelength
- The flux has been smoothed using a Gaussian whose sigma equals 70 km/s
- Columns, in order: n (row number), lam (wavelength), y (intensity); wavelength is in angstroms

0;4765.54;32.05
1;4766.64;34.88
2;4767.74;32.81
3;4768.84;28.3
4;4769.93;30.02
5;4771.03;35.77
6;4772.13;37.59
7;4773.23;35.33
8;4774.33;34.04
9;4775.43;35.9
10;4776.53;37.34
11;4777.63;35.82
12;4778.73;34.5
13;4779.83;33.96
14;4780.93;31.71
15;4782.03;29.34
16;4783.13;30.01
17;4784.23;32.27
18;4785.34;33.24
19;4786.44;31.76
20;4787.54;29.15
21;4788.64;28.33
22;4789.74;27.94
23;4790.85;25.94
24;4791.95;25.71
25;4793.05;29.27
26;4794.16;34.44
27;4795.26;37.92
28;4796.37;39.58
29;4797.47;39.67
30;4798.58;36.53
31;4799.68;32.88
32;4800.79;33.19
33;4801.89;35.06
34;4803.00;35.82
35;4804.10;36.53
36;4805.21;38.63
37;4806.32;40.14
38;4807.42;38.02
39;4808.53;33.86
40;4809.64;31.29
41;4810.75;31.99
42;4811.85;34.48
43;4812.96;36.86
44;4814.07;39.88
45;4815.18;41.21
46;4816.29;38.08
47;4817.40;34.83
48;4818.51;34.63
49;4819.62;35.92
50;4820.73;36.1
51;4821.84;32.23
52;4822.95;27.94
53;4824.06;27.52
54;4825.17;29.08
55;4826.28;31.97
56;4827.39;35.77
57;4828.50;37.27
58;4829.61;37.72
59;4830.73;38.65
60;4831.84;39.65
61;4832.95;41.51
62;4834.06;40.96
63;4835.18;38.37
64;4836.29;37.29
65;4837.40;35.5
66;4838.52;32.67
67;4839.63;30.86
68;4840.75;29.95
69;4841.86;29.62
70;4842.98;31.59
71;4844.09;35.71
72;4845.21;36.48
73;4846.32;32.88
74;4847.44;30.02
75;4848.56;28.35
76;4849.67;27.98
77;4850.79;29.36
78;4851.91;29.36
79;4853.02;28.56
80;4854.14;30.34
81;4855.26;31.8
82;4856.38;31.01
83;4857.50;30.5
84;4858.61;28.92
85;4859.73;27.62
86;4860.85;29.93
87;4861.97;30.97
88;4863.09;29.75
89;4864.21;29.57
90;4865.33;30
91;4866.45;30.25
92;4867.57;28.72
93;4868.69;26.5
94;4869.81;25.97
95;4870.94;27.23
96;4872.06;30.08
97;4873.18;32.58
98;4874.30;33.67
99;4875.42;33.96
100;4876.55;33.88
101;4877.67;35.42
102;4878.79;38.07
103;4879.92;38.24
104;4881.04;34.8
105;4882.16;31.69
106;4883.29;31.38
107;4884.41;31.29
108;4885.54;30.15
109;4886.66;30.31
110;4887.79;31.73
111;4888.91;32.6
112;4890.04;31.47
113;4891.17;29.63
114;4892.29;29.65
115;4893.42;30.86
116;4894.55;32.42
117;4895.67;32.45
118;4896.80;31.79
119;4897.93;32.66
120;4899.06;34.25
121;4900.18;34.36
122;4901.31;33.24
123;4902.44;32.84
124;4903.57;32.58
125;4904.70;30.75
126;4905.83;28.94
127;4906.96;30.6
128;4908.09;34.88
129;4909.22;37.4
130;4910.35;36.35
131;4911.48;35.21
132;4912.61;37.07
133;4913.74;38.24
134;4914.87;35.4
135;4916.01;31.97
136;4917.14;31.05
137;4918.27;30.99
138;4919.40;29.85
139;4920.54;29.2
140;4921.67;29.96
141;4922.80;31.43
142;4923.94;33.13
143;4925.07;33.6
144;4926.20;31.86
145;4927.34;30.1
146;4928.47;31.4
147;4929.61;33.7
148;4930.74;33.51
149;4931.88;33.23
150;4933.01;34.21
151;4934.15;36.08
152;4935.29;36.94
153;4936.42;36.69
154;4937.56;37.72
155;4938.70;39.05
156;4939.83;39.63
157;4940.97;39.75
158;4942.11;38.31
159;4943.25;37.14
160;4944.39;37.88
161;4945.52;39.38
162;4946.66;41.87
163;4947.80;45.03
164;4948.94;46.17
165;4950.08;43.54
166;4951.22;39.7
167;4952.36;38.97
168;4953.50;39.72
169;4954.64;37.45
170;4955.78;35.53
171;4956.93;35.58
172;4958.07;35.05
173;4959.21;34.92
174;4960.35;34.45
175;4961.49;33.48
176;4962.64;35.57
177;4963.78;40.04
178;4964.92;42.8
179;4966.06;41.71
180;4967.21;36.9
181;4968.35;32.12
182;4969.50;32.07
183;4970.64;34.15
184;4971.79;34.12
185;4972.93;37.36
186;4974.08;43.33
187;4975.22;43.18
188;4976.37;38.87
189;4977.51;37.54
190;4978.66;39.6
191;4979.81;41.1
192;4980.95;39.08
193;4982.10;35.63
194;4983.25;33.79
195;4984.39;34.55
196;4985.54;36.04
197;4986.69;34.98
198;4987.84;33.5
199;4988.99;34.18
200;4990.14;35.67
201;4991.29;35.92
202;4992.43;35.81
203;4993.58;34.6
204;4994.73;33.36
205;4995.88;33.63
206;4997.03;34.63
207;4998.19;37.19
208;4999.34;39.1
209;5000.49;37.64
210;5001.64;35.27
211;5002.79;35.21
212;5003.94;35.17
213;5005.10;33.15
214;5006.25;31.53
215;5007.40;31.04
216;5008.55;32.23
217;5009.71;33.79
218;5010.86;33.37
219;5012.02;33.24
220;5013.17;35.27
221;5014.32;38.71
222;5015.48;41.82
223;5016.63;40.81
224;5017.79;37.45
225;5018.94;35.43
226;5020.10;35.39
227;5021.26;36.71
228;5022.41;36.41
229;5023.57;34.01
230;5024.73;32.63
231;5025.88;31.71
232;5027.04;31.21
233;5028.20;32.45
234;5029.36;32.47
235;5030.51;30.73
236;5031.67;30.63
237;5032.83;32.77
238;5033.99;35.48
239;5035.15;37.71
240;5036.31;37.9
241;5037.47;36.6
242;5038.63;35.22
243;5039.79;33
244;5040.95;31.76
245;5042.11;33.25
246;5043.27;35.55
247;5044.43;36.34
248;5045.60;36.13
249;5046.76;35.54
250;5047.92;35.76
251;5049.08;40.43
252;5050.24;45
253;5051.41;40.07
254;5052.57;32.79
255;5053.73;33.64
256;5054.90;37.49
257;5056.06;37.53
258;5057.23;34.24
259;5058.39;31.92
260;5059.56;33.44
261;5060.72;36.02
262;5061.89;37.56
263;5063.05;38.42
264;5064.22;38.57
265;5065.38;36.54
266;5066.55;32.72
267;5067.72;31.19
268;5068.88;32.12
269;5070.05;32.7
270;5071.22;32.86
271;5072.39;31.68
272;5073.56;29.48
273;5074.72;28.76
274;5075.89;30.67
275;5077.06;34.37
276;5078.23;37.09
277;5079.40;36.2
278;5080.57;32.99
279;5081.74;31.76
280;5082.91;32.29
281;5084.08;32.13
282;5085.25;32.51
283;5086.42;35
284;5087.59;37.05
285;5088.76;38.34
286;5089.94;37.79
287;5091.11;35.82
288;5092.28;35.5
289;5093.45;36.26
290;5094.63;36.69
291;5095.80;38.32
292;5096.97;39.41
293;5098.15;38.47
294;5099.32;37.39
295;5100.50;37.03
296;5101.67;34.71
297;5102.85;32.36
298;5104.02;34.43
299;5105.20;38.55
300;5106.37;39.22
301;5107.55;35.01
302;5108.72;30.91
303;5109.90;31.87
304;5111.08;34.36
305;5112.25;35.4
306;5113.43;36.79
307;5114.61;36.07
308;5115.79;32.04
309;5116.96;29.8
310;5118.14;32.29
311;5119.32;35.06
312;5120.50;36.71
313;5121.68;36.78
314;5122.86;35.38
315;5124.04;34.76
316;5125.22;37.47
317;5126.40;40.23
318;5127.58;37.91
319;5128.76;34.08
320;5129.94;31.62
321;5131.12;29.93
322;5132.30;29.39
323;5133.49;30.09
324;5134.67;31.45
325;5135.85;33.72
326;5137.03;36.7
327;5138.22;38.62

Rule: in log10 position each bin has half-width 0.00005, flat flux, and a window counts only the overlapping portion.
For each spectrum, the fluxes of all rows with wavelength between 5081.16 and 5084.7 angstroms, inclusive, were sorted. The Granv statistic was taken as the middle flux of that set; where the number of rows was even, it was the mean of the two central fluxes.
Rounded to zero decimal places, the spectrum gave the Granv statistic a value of 32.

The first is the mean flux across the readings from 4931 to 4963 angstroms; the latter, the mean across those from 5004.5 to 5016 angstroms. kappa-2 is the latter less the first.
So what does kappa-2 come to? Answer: -3.6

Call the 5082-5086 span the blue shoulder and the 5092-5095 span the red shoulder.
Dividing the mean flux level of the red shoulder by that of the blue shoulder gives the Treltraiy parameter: 1.12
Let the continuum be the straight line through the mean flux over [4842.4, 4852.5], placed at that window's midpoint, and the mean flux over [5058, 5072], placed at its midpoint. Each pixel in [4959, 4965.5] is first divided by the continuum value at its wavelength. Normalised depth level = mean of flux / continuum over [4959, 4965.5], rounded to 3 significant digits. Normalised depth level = 1.12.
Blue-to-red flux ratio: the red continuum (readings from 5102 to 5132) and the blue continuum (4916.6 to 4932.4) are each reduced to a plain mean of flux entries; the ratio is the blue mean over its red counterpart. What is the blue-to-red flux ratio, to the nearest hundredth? 0.91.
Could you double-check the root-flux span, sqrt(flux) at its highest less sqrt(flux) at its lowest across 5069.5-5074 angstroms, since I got 0.30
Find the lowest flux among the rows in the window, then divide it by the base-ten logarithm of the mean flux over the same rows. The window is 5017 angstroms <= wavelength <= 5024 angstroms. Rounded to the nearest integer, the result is 22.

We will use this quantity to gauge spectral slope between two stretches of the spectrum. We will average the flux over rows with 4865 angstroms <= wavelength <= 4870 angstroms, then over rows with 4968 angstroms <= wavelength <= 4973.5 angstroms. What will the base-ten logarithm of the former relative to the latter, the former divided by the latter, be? -0.079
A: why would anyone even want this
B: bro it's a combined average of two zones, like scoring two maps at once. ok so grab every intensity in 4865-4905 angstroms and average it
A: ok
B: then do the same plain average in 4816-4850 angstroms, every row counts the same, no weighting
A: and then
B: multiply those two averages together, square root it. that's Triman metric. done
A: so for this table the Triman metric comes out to 33.0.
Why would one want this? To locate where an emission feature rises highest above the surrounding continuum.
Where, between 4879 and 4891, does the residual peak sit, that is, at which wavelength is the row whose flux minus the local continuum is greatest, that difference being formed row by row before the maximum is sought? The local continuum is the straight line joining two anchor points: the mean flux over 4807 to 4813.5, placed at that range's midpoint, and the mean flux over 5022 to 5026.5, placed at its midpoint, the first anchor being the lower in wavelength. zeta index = 4879.92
